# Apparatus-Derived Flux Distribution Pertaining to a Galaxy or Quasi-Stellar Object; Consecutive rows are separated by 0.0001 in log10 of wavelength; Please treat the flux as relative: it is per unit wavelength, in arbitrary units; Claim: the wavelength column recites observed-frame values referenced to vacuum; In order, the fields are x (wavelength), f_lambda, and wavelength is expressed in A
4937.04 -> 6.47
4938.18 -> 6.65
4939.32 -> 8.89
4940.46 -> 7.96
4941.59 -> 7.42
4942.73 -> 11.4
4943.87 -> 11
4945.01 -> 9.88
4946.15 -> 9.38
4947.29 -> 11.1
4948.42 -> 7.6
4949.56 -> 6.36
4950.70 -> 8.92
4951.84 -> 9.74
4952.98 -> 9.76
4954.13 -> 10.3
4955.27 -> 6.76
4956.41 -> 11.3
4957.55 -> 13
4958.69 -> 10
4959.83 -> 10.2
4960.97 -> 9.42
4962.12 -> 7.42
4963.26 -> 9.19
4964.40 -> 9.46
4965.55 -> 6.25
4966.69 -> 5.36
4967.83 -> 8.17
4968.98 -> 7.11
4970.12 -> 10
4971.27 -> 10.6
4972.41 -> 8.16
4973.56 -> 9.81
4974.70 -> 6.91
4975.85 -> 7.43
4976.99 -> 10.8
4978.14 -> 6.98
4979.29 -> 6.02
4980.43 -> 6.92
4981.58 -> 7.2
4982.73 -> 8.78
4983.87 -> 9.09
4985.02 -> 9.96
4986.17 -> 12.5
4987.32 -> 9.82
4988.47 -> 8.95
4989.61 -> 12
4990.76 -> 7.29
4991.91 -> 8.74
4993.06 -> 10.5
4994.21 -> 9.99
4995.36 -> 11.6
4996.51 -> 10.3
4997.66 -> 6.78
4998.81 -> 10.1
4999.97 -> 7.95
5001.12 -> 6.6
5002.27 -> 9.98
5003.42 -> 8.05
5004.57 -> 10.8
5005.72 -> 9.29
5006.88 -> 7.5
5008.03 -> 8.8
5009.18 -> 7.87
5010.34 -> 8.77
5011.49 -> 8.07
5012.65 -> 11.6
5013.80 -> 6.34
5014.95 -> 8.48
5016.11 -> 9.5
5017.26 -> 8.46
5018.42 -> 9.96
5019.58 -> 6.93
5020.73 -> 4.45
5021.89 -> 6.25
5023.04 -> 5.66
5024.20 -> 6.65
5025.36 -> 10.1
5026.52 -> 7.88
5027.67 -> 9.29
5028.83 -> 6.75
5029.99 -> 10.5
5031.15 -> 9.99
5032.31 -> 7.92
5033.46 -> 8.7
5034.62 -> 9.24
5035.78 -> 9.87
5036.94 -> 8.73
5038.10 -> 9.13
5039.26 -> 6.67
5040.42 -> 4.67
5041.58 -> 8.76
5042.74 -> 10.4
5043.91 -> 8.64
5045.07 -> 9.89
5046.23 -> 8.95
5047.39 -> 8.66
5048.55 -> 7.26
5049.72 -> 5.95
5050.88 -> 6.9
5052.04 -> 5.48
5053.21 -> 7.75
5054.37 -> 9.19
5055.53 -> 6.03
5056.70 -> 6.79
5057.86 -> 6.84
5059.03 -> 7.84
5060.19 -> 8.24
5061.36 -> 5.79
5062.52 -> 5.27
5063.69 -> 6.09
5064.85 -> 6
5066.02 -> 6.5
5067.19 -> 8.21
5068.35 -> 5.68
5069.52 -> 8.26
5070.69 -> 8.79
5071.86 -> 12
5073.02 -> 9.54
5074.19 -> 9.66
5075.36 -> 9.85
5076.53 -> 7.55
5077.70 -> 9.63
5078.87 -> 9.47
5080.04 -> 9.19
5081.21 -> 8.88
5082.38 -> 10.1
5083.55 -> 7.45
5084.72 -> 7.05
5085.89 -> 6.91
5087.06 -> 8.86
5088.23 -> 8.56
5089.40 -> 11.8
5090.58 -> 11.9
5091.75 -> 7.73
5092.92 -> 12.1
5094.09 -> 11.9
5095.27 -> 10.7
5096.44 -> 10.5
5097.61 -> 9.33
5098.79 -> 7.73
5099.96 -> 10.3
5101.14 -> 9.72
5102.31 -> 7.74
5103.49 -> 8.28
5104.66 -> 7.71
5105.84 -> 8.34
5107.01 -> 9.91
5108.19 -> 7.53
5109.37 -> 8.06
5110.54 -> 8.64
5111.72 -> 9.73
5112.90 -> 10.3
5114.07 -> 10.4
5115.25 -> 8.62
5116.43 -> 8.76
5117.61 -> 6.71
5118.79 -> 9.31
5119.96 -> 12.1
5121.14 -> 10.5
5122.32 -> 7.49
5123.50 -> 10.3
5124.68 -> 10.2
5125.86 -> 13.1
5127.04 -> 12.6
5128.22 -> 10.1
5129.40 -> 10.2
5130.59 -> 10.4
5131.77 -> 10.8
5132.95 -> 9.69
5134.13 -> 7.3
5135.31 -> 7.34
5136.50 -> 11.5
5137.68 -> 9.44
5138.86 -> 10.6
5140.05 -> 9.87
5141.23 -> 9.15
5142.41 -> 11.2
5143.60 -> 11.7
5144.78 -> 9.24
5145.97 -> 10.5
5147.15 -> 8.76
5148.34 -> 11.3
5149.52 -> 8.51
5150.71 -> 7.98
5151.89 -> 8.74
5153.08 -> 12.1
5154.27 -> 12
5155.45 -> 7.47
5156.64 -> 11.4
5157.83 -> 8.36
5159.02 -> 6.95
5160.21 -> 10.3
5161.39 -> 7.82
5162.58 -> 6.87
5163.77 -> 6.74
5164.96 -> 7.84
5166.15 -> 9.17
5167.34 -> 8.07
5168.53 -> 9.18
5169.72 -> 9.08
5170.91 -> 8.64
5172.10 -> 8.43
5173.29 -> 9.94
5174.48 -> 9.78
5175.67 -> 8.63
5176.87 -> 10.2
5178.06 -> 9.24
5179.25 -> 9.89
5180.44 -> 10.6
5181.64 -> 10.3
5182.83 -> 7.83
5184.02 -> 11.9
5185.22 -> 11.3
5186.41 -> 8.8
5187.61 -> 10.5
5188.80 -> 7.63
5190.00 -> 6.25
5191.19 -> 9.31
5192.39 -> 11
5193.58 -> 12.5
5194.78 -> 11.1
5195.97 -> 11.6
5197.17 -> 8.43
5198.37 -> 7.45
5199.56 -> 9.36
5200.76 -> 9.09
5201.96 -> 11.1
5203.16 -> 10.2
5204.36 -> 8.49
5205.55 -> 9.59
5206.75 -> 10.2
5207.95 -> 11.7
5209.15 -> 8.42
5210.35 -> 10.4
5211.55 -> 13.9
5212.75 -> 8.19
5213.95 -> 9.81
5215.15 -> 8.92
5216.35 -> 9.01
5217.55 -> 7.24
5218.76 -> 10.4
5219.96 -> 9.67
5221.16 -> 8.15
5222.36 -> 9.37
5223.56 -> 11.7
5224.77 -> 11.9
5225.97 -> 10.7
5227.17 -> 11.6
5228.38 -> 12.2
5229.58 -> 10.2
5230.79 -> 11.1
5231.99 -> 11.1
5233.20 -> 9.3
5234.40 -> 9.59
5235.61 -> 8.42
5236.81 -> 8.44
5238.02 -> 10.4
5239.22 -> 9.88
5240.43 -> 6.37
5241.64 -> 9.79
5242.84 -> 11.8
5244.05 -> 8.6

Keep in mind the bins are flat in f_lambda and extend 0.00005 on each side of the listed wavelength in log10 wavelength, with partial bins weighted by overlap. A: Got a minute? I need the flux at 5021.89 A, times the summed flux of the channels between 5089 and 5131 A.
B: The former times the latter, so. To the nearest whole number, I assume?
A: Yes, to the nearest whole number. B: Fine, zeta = 2192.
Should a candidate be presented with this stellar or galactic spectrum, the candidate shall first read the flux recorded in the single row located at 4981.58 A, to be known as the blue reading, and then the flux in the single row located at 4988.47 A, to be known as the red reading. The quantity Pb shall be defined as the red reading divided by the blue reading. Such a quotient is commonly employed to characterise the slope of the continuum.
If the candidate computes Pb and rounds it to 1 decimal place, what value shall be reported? 1.2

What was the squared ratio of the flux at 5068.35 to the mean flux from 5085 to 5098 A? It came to 0.32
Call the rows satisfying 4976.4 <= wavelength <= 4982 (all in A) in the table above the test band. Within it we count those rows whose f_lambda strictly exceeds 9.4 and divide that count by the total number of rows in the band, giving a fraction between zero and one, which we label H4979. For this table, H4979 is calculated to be 0.20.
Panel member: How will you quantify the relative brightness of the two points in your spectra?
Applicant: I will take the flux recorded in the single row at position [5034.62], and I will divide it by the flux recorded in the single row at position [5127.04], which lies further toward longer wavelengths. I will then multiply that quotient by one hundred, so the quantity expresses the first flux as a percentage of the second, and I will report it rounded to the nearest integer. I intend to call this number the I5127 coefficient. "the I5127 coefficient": 73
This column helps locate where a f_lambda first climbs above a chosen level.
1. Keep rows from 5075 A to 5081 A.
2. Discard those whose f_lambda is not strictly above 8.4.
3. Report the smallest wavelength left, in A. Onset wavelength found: 5075.36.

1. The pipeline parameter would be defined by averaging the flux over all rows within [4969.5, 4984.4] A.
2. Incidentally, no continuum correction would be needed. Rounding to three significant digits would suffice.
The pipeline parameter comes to 8.36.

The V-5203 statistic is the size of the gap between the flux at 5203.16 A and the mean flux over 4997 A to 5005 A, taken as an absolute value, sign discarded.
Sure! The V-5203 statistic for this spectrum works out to 1.6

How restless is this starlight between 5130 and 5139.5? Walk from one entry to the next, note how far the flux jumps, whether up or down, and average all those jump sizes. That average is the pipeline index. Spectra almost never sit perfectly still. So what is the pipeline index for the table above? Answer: 1.6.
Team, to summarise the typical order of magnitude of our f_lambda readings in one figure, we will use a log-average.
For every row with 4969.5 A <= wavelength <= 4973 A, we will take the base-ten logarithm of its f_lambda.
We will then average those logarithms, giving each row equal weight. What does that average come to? 0.98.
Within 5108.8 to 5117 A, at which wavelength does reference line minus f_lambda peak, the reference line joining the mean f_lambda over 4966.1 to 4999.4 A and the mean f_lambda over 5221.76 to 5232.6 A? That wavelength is 5109.37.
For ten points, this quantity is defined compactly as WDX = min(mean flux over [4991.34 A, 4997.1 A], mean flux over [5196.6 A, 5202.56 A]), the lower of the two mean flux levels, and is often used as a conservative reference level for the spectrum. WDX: 9.09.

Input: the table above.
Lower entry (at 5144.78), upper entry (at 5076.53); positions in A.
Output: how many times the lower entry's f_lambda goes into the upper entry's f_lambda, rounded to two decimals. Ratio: 0.82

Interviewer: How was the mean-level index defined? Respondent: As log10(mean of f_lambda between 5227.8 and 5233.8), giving 1.03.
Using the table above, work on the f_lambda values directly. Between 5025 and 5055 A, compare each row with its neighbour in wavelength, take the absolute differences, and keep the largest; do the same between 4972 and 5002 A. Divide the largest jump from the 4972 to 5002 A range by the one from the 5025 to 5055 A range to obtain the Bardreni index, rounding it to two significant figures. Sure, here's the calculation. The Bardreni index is 1.2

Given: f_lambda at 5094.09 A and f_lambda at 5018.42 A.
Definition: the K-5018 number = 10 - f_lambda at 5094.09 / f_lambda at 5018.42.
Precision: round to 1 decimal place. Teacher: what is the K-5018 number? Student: 8.8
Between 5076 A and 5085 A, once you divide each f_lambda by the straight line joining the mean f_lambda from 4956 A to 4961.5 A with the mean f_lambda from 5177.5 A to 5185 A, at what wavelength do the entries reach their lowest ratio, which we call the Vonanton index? 5084.72 A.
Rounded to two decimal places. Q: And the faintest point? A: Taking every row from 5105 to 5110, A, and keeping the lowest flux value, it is 7.53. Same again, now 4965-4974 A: 5.36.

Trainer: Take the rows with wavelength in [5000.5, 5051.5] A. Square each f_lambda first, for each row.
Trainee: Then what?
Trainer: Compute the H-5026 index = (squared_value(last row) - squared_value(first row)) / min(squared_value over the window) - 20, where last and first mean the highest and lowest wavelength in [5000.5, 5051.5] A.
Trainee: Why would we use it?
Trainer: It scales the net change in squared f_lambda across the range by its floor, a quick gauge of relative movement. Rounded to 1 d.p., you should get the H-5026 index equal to -19.8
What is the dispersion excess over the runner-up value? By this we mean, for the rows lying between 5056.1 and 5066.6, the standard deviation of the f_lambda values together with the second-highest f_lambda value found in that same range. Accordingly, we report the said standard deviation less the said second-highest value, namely -6.9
